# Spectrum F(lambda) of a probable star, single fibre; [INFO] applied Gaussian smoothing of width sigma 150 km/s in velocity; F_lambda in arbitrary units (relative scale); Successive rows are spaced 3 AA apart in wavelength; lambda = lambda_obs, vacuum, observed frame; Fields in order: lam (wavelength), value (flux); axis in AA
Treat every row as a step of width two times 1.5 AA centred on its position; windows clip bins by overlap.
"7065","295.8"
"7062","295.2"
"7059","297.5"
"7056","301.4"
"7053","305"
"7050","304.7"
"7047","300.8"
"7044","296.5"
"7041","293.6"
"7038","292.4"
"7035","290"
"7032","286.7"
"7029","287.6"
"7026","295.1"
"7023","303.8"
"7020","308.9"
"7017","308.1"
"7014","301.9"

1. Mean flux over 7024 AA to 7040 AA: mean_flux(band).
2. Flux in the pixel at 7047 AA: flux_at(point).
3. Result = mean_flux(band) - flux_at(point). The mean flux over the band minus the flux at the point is -10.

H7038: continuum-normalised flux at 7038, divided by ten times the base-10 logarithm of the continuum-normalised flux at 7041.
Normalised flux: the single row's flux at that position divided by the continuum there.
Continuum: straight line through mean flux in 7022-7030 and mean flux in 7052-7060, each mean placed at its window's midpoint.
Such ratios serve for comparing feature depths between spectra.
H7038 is -14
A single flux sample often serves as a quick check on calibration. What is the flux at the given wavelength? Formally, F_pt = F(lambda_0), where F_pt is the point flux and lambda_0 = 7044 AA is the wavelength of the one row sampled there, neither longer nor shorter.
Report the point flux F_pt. 296.5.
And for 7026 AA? 295.1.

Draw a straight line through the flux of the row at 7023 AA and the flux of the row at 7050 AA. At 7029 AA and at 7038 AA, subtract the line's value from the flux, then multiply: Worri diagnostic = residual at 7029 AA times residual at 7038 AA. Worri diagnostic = 195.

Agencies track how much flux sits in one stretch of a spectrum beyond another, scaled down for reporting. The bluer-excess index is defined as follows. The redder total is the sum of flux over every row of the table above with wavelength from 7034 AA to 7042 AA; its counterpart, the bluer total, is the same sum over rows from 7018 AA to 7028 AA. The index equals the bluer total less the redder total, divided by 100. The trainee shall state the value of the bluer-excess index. 0.32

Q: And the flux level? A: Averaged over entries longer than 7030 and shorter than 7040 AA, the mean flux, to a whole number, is 290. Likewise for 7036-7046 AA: 294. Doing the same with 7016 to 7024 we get 307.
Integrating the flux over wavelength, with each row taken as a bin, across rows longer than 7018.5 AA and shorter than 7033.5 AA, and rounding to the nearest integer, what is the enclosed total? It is 4446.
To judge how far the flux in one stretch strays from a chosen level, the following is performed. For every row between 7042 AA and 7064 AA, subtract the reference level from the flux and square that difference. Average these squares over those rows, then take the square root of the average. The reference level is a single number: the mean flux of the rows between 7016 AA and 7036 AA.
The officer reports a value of 4.7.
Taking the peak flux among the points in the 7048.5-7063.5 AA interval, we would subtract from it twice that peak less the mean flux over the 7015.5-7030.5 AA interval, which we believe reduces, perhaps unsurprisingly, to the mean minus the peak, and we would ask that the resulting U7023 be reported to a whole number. -4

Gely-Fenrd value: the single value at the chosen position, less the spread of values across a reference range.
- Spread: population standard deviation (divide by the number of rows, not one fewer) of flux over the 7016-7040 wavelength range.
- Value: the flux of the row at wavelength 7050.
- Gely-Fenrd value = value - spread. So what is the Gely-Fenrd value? 296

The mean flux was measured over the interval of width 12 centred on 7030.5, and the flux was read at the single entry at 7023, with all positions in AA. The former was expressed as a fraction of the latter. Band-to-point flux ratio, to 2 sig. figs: 0.95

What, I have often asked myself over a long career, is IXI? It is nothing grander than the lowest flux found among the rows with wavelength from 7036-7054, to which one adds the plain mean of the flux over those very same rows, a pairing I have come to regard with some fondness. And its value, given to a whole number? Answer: 591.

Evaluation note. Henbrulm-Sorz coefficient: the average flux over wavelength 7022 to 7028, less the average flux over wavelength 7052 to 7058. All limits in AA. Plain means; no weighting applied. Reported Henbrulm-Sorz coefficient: -4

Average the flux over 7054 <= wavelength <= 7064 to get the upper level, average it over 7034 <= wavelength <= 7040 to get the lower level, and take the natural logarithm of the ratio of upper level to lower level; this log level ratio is 0.023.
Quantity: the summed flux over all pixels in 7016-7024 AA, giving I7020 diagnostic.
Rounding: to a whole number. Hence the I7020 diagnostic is 921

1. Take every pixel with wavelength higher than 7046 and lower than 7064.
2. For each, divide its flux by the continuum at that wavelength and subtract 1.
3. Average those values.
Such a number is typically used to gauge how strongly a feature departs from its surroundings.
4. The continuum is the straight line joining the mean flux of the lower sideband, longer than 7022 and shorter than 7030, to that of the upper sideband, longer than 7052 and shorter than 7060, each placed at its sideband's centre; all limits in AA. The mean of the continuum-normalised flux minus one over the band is 0.00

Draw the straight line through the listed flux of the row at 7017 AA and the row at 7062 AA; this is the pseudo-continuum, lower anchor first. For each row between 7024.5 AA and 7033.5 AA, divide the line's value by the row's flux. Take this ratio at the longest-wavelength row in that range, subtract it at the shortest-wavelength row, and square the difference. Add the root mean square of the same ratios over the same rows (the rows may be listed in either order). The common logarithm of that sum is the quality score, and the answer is 0.022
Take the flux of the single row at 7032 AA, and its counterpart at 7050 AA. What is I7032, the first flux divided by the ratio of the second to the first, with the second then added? 574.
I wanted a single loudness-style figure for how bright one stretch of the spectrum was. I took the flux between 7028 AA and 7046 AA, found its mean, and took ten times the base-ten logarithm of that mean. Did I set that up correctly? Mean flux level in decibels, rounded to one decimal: 24.6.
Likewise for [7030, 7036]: 24.6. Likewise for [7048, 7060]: 24.8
